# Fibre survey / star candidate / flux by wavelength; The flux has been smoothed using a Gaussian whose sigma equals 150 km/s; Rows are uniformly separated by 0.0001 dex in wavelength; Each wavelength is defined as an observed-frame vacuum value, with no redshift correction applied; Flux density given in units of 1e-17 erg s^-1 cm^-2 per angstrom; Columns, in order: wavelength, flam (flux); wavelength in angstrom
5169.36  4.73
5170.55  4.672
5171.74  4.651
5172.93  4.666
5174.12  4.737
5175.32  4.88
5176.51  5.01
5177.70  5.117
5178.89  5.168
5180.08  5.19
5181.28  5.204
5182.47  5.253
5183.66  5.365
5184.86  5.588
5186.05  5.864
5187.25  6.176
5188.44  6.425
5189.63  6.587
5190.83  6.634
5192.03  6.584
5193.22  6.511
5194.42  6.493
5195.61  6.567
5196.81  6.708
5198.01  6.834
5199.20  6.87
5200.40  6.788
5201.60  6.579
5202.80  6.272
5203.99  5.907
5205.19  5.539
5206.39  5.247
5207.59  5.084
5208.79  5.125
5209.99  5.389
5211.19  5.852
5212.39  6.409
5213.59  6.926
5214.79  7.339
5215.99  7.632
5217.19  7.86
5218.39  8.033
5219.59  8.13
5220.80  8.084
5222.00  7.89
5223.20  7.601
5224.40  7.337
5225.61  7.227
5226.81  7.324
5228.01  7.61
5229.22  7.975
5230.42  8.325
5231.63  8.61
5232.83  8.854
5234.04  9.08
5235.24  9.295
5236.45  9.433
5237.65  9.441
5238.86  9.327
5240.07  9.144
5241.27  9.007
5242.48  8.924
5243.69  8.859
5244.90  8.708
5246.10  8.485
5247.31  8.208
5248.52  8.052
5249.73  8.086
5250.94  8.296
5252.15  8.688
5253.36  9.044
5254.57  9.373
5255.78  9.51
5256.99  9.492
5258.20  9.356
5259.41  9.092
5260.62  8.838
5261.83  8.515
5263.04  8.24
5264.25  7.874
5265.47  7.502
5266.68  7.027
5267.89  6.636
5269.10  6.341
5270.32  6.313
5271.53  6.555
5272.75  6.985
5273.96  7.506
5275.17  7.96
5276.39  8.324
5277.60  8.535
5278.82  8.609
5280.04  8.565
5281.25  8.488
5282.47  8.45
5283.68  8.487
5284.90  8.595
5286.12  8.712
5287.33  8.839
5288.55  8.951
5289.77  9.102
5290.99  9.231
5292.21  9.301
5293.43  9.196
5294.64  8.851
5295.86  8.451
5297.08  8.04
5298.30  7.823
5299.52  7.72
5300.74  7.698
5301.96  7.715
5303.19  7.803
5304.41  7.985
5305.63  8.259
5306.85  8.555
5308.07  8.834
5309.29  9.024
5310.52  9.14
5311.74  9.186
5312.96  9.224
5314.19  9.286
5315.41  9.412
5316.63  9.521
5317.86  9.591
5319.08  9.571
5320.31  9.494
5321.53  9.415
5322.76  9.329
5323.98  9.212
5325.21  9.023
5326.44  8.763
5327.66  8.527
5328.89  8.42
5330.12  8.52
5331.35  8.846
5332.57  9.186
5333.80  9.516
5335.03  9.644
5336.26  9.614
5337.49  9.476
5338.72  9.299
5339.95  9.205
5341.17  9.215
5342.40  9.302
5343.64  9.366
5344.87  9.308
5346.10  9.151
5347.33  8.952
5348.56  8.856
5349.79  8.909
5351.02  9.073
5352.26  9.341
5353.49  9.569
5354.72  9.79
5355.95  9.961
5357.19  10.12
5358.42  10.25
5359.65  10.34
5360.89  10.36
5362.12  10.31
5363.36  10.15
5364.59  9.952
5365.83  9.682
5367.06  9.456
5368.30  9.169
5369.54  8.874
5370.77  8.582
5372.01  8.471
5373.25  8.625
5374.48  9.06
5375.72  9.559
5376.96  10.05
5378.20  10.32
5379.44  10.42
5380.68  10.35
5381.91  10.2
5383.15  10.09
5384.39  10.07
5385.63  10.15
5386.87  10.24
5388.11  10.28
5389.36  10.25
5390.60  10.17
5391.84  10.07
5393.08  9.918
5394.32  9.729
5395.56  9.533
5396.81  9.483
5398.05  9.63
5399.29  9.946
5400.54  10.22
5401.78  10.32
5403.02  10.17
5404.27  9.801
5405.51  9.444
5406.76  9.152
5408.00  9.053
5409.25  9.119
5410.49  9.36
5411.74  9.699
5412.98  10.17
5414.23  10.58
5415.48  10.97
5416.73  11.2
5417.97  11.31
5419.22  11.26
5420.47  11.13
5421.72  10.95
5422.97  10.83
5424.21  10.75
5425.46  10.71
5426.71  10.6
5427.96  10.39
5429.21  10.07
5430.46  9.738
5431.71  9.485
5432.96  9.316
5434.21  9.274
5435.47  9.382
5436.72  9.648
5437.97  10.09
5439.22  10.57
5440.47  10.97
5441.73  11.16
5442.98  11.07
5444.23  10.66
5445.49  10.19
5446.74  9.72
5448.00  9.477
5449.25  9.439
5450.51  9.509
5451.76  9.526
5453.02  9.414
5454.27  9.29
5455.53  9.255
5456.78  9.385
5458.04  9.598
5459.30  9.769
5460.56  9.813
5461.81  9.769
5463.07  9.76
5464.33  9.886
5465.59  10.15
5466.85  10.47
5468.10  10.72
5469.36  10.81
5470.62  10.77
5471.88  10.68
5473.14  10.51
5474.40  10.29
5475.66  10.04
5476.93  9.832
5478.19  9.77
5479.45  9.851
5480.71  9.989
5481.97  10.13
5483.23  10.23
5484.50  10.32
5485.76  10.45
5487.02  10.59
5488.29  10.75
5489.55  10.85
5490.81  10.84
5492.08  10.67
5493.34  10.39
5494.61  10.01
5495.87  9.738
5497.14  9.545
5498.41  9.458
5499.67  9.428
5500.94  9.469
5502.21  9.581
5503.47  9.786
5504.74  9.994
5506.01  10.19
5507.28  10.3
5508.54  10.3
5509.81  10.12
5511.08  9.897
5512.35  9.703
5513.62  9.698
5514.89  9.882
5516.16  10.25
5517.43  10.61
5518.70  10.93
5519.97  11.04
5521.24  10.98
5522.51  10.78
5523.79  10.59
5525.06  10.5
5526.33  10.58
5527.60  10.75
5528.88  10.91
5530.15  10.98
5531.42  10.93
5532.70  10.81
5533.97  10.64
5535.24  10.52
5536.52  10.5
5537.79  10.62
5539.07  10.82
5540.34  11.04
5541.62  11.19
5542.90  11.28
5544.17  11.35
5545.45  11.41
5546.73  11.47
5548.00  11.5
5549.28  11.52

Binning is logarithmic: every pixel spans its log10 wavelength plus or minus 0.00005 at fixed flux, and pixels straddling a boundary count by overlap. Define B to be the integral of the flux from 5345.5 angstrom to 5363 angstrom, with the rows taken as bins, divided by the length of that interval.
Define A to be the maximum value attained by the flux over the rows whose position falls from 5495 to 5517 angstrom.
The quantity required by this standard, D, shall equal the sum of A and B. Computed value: 20.0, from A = 10.3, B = 9.7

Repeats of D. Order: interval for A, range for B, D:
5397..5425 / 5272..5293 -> 19.8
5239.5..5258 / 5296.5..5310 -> 17.6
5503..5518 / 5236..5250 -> 19.4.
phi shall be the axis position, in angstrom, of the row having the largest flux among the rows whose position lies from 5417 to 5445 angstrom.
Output 5417.97 angstrom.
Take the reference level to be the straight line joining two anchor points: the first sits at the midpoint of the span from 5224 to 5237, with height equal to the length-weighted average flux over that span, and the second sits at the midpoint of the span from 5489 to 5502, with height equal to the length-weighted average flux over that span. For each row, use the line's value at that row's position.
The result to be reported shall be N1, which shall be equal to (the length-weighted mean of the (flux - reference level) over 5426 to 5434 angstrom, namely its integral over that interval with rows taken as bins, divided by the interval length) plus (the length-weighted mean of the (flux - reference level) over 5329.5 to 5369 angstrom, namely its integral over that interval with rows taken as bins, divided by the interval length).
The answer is 0.75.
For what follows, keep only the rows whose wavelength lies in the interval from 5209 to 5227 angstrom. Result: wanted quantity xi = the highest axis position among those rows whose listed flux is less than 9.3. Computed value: 5226.81 angstrom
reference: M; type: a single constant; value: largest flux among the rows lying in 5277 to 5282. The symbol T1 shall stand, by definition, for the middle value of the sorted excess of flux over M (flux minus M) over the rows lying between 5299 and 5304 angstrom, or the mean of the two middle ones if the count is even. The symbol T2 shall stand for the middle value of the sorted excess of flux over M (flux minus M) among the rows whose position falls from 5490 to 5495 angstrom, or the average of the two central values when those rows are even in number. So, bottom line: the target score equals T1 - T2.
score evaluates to -2.8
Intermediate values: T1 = -0.9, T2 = 1.92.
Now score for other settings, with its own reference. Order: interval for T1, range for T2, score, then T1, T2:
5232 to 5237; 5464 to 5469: -1.1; 0.6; 1.70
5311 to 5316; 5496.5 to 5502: -0.2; 0.6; 0.85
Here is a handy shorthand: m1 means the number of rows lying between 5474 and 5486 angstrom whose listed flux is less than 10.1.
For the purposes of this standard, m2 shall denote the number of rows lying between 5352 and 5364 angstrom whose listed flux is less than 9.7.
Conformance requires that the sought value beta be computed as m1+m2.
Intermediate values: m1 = 5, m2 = 2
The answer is 7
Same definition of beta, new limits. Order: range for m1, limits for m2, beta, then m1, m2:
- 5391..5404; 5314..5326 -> 17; 7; 10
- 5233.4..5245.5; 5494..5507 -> 15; 10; 5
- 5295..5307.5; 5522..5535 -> 10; 10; 0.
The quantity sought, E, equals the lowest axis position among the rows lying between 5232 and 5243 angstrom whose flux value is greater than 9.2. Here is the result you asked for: 5235.24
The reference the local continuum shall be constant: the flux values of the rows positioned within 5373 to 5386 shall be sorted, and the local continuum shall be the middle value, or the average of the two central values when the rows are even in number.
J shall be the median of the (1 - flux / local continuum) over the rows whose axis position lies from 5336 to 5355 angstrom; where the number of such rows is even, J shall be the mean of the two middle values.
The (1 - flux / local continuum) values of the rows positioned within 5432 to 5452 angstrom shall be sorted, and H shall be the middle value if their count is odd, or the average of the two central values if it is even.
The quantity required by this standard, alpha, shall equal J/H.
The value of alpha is 1.9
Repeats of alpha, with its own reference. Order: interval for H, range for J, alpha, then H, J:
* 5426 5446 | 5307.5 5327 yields -16.7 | 0.00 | 0.083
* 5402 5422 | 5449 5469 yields -5.1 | -0.01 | 0.041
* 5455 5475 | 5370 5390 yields -0.4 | 0.01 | -0.003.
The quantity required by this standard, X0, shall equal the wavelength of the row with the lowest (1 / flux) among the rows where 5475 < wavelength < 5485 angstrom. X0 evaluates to 5484.50 angstrom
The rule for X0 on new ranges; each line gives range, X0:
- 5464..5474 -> 5469.36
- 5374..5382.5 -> 5379.44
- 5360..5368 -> 5360.89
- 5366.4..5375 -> 5367.06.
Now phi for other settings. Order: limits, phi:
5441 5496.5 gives 5441.73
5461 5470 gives 5469.36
